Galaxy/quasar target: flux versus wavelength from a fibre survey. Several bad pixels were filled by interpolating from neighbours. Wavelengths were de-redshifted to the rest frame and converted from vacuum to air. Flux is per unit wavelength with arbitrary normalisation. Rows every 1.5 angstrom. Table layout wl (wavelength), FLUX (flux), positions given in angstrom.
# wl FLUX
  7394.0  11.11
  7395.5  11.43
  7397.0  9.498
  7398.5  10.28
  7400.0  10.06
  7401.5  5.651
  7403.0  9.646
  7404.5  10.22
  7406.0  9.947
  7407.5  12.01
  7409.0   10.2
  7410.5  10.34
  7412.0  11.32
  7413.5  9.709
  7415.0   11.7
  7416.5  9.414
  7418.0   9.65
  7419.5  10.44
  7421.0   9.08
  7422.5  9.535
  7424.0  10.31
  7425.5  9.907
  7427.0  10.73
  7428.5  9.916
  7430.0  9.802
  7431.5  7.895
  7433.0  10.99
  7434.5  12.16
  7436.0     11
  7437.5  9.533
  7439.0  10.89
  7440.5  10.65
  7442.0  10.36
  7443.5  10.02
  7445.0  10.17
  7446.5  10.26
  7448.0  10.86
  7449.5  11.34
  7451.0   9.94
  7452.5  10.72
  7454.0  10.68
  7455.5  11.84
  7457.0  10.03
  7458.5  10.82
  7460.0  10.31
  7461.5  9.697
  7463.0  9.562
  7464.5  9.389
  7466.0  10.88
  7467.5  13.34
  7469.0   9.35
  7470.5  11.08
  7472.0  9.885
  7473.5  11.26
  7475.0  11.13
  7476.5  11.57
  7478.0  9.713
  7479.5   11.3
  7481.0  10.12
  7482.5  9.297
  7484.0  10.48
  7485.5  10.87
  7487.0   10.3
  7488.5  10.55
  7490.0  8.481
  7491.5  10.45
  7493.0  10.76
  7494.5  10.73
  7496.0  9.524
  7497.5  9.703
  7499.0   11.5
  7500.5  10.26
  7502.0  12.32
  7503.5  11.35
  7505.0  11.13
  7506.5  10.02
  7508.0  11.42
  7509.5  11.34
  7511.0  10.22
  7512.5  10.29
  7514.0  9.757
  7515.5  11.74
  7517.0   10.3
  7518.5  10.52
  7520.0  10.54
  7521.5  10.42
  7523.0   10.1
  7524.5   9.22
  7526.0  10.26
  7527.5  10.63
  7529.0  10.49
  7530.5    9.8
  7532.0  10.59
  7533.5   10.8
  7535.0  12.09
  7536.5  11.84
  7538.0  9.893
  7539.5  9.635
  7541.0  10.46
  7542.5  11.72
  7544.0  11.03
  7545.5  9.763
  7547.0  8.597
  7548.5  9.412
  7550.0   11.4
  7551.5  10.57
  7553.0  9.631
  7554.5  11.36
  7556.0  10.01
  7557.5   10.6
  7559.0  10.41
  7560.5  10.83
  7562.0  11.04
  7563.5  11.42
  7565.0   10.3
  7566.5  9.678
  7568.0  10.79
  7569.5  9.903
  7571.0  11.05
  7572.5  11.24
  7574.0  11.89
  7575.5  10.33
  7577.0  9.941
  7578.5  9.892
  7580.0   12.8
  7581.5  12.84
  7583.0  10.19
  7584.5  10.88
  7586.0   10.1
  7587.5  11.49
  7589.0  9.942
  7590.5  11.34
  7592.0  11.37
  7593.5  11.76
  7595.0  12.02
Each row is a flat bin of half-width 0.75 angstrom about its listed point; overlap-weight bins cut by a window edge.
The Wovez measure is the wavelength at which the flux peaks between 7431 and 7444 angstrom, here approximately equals 7434.5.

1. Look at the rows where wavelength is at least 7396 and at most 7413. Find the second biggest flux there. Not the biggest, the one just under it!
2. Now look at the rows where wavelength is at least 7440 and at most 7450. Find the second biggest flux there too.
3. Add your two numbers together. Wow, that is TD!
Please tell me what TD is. 22.2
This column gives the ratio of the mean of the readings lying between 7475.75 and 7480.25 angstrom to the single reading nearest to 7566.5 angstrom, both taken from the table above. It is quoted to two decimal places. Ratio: 1.12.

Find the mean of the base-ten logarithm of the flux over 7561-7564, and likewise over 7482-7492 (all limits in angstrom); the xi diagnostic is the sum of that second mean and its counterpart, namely 2.05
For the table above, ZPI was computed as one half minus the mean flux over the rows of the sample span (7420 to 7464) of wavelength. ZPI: -9.8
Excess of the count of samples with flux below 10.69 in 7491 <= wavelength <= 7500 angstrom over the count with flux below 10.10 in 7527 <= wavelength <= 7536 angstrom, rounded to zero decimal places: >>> 2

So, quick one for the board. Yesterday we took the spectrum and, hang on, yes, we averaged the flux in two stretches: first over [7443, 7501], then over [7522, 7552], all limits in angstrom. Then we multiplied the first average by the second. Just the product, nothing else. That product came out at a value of 109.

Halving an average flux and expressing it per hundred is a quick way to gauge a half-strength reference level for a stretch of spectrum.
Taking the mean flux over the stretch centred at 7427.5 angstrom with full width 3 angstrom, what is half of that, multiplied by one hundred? 516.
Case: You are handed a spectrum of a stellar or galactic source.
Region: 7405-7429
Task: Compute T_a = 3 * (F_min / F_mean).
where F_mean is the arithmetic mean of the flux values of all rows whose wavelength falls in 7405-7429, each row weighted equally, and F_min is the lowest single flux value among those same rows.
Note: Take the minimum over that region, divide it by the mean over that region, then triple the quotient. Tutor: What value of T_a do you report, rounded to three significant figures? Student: 2.65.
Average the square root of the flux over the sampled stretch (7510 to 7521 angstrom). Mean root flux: 3.24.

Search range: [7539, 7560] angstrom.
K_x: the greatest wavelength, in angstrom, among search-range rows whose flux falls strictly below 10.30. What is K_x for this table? 7556.0 angstrom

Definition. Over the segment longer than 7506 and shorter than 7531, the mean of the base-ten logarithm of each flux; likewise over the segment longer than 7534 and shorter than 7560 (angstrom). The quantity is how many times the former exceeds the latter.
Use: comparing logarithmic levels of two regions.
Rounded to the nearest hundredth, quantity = 1.00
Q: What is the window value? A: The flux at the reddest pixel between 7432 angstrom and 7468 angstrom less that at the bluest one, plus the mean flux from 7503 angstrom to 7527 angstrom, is 12.9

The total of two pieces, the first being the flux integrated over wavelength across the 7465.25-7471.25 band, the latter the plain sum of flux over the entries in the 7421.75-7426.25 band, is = 97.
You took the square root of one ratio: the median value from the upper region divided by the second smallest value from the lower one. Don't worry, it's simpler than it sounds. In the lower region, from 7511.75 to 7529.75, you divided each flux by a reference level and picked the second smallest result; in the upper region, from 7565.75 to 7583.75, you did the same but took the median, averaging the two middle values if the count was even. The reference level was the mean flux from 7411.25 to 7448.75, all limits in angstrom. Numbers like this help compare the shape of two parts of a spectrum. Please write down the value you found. 1.04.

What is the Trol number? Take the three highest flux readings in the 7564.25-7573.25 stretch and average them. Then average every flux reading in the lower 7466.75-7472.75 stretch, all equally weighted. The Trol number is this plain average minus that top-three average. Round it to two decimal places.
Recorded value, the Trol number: -0.11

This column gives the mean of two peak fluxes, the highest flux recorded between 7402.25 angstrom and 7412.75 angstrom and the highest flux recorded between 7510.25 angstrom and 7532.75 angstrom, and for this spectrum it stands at 11.9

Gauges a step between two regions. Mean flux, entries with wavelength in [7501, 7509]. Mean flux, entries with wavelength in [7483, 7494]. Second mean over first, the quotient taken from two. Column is 1.09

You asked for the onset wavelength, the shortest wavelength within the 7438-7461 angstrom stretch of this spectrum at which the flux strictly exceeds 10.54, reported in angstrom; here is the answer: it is 7439.0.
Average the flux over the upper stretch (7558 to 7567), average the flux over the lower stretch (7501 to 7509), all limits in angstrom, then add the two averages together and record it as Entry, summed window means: 21.9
